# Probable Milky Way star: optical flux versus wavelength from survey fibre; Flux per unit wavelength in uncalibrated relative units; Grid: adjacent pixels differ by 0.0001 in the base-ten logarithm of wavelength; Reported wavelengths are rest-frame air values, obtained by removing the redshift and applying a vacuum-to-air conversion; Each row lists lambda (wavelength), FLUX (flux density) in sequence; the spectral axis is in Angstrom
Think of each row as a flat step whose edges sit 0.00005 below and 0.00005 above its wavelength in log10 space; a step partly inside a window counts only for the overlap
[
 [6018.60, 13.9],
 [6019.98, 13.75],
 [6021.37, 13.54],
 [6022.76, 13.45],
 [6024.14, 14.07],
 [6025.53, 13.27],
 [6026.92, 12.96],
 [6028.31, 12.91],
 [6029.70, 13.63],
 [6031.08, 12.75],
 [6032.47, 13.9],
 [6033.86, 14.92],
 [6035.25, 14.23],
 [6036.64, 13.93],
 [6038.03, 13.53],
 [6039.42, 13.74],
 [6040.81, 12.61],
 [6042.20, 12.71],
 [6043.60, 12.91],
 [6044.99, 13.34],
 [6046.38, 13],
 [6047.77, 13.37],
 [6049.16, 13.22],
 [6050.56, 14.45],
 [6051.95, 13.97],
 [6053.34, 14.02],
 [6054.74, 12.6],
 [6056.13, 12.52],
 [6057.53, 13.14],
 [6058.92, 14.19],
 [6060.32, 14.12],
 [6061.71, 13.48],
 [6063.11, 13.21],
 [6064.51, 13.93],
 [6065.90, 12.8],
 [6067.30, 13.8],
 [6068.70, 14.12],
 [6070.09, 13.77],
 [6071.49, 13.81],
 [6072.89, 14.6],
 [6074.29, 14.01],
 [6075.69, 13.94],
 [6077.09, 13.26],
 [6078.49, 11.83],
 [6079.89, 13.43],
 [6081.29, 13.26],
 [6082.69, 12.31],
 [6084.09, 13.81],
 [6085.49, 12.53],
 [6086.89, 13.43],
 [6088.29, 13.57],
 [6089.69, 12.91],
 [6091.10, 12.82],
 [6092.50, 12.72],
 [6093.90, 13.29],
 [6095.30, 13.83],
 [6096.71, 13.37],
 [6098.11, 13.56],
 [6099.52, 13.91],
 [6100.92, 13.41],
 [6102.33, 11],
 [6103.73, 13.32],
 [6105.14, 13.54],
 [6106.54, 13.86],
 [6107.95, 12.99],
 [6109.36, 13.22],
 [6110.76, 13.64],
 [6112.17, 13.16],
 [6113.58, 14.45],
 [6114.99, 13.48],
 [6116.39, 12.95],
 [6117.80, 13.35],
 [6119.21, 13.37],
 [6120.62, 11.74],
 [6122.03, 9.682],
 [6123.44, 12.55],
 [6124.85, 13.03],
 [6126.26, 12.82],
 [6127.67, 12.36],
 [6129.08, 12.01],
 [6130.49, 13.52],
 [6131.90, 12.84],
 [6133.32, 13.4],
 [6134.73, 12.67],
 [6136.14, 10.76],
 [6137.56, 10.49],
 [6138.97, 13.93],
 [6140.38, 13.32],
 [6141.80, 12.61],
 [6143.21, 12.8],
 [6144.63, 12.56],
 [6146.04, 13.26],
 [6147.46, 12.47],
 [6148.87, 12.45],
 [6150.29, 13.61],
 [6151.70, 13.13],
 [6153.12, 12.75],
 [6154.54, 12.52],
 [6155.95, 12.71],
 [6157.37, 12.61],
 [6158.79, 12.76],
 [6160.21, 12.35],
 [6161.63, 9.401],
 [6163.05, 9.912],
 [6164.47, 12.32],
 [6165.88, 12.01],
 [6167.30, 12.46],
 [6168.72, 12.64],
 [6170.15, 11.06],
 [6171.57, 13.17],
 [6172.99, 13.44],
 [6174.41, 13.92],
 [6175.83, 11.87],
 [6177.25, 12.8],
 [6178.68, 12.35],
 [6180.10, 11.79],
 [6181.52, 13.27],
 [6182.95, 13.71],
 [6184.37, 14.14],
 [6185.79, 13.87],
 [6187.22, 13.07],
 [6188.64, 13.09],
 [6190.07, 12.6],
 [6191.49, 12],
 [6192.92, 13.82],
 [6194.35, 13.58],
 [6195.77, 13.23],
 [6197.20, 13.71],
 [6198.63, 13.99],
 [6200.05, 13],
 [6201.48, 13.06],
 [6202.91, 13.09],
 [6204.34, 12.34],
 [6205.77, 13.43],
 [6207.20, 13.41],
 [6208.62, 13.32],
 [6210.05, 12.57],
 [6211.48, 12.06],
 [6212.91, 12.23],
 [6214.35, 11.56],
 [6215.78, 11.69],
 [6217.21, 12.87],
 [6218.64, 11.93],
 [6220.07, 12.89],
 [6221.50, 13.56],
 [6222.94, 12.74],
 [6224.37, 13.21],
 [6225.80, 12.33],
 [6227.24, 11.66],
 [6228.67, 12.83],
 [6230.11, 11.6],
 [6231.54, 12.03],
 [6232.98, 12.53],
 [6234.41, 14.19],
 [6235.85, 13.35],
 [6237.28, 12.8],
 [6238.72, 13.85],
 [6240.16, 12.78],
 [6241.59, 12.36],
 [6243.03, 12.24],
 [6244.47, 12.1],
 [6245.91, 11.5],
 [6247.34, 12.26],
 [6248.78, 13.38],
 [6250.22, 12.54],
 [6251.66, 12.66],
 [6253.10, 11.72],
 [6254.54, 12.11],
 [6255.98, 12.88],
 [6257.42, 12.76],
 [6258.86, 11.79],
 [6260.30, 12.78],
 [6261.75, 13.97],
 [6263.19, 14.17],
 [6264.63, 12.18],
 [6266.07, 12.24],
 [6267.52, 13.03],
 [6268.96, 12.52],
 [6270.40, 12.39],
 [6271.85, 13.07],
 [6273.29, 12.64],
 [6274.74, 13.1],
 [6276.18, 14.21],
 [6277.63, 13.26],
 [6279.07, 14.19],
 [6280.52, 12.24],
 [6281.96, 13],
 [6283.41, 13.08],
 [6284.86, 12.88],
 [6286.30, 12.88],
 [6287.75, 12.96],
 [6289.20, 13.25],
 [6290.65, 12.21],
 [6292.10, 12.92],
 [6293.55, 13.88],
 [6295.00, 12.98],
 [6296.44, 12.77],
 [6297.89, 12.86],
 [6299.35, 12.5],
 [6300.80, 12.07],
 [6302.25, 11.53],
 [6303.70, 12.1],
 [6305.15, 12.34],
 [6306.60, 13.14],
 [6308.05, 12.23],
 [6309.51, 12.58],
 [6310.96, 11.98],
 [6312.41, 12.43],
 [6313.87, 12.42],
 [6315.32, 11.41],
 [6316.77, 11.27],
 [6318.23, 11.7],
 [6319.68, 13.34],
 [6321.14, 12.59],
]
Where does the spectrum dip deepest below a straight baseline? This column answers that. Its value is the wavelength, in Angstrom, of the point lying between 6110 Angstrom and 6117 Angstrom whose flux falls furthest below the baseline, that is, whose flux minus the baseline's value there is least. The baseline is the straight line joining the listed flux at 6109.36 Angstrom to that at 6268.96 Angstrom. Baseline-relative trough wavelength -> 6116.39 Angstrom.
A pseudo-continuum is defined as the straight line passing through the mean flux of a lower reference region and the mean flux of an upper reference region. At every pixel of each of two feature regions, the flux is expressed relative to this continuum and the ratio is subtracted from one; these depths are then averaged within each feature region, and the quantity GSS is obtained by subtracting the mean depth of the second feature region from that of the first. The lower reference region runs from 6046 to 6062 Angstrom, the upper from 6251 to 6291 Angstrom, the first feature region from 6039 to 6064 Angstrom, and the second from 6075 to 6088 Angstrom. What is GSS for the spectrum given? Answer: -0.01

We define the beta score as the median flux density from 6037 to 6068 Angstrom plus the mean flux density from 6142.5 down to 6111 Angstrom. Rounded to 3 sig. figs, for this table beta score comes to 26.0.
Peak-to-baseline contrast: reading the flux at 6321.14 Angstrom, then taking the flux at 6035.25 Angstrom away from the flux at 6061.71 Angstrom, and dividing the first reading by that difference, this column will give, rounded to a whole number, -17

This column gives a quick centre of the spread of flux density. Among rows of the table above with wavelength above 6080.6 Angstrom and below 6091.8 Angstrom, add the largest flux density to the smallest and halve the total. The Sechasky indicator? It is 13.1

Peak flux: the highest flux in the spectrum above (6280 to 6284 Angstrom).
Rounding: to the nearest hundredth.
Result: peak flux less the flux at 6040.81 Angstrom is 0.47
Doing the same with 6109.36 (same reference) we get -0.14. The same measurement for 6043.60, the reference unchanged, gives 0.17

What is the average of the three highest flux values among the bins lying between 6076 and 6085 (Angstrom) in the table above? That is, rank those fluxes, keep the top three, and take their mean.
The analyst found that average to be 13.5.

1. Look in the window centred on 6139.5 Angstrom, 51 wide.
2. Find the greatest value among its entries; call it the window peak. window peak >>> 13.93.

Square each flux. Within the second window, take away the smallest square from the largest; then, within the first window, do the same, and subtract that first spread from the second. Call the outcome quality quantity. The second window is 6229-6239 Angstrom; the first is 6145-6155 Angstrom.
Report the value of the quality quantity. 37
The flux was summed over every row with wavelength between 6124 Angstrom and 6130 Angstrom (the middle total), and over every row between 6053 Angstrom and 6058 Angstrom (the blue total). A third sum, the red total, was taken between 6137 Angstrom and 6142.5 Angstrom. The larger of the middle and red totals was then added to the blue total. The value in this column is 103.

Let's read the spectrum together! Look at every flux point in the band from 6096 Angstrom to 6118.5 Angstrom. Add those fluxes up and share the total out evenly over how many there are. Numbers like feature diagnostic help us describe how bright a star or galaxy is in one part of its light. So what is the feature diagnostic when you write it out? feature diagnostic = 13.3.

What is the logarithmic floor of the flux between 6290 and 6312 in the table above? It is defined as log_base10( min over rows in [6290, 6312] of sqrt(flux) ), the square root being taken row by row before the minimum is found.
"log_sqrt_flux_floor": 0.5309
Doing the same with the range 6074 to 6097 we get 0.5365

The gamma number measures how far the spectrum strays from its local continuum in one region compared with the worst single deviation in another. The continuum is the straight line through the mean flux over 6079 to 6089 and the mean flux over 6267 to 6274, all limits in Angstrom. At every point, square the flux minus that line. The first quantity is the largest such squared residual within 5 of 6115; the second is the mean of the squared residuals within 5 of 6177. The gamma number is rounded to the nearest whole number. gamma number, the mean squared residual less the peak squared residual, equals -1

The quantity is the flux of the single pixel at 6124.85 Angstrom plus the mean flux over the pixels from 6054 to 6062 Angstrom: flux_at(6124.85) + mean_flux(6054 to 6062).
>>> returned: 26.4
